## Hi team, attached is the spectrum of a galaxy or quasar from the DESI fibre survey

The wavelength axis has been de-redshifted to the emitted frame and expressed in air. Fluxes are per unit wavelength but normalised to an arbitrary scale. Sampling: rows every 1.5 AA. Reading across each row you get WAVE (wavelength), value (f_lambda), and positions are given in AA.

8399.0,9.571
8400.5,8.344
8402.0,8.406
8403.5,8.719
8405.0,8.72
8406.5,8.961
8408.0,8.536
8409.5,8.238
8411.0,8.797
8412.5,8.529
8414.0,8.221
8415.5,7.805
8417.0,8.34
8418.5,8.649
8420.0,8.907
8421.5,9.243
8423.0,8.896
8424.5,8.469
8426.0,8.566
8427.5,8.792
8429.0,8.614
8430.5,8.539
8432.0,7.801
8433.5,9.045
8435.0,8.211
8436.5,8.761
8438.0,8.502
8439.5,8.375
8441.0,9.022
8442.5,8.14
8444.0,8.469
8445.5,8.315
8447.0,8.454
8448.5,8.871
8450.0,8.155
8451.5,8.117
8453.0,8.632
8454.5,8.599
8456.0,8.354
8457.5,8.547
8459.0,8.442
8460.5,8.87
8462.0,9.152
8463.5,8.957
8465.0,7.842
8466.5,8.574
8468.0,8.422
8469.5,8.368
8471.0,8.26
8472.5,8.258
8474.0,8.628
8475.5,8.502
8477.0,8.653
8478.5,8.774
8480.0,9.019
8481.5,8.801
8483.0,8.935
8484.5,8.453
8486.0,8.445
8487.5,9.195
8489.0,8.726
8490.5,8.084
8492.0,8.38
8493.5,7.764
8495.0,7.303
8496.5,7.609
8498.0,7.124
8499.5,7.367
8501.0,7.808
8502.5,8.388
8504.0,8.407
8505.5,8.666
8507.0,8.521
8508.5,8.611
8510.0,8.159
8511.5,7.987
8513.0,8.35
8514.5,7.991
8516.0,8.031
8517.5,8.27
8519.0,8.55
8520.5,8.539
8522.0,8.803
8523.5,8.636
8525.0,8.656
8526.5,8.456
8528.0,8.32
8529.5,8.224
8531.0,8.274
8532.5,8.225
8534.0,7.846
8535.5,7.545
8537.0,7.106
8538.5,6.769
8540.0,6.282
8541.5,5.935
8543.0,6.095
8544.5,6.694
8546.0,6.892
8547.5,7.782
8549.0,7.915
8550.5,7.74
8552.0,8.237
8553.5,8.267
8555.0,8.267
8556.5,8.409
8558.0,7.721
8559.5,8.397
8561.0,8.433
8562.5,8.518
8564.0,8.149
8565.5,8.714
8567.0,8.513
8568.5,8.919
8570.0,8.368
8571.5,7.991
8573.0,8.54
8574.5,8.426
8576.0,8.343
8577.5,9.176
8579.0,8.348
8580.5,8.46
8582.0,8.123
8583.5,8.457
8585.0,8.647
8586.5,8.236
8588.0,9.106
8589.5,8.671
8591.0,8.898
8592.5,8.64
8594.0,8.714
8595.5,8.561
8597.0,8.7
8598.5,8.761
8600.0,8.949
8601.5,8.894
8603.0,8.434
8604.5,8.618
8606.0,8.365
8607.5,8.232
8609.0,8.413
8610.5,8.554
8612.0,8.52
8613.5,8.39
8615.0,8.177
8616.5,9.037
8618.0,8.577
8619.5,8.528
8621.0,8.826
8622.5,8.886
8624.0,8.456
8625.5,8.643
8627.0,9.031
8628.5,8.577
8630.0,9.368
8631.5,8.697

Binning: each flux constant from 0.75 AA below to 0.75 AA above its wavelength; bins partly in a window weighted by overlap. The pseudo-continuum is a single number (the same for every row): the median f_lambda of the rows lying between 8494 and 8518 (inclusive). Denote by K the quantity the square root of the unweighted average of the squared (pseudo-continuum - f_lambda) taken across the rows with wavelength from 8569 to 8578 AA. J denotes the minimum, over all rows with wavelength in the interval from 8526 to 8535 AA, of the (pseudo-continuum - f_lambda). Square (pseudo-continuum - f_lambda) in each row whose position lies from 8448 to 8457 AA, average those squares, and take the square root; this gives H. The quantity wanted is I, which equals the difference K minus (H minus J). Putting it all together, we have -0.29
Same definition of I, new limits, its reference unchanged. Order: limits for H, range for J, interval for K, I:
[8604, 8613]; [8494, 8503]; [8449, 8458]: -0.30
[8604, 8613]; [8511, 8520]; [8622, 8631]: -0.04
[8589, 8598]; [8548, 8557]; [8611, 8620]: -0.41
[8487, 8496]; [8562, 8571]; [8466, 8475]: -1.11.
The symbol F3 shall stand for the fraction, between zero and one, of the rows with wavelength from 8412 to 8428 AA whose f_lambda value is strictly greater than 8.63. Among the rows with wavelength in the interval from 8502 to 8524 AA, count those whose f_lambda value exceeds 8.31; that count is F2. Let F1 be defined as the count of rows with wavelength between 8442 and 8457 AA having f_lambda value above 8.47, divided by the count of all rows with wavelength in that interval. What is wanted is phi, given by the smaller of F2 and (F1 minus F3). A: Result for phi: -0.2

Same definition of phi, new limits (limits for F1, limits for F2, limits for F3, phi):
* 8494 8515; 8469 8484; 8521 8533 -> -0.2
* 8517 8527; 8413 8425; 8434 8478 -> 0.4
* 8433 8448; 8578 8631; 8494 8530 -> 0.2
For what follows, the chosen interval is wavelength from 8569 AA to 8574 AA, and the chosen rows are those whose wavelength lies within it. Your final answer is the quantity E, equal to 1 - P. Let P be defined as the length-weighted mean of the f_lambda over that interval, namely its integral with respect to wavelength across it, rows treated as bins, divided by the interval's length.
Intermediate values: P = 8.34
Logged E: -7.34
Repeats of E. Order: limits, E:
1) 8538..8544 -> -5.27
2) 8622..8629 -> -7.72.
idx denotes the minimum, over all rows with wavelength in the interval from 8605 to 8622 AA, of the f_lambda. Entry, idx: 8.177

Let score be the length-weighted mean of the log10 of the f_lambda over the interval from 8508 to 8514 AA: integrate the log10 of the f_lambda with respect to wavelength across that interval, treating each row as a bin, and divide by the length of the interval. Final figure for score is 0.916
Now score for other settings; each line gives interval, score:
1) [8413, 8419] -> 0.916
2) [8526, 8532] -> 0.920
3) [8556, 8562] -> 0.916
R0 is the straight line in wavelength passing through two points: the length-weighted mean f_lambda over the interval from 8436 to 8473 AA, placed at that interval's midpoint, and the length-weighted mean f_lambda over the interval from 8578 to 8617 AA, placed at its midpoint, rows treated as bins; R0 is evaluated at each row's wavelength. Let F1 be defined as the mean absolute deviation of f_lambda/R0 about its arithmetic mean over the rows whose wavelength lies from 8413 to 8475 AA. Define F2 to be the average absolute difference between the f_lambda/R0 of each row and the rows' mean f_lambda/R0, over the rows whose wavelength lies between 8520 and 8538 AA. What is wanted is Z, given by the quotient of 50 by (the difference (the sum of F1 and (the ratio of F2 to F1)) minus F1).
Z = 38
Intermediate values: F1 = 0.032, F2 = 0.042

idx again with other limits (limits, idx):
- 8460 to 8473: 7.842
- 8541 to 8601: 5.935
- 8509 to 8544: 5.935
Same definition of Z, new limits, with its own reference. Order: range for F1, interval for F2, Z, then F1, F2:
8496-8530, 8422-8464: 66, 0.039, 0.029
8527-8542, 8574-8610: 168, 0.087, 0.026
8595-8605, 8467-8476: 64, 0.017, 0.013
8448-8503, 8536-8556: 26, 0.045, 0.087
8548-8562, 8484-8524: 31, 0.028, 0.046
